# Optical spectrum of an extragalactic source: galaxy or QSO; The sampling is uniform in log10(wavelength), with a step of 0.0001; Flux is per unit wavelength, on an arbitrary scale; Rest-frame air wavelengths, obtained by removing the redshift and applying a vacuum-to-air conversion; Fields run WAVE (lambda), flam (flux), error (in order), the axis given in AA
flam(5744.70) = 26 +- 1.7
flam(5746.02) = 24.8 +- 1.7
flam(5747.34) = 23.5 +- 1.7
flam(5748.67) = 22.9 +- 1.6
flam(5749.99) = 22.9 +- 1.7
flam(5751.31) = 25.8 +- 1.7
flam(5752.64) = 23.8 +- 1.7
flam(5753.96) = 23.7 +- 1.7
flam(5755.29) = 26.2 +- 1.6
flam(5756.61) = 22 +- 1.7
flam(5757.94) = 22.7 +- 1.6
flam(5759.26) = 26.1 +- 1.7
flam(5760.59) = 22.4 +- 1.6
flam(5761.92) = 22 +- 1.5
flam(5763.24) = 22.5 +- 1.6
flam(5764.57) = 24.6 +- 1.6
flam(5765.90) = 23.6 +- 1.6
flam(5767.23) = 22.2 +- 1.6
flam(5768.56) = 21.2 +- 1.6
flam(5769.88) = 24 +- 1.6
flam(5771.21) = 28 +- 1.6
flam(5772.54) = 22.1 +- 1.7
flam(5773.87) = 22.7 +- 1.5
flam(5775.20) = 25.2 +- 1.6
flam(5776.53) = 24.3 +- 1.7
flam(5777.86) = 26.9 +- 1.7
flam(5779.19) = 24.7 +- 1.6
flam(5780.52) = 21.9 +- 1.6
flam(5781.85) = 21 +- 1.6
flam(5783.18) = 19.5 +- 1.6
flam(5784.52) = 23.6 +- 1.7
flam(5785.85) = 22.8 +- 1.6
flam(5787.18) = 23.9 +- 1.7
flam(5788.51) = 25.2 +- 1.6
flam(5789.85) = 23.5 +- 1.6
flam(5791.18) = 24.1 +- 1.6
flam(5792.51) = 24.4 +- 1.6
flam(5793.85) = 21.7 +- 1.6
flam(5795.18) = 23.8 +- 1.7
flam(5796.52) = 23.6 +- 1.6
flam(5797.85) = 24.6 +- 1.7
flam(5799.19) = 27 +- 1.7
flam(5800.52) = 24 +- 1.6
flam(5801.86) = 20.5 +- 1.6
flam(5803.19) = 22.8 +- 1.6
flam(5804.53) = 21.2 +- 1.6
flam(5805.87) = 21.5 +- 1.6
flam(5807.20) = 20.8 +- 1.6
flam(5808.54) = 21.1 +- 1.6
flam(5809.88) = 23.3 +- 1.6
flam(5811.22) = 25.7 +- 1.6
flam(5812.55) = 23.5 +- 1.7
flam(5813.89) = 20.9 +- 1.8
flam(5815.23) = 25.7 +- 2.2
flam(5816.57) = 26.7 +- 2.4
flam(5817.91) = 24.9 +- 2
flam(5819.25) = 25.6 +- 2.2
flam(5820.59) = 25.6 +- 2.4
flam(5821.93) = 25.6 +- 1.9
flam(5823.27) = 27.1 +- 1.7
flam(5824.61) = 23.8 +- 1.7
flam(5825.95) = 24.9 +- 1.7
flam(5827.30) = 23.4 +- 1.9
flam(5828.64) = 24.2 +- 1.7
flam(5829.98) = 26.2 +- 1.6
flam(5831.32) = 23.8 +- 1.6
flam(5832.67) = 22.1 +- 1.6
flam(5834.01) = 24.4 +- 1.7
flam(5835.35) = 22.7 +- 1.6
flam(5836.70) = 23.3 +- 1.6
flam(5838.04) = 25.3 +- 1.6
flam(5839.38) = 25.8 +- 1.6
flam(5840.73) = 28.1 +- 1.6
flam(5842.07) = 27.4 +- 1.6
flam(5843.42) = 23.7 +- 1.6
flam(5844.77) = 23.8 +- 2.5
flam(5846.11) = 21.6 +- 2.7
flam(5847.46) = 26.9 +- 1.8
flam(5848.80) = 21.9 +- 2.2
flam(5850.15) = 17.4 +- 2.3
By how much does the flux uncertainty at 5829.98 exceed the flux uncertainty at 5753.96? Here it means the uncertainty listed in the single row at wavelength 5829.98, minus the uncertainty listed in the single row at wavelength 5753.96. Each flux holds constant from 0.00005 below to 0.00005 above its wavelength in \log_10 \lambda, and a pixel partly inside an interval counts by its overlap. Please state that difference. -0.10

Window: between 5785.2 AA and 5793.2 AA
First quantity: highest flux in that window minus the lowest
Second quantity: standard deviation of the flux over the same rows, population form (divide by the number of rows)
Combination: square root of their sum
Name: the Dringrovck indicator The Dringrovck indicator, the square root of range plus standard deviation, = 1.8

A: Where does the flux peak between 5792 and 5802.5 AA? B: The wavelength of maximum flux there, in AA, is 5799.19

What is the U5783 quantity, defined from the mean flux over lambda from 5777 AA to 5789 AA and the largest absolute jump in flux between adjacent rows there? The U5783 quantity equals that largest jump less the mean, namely -19.2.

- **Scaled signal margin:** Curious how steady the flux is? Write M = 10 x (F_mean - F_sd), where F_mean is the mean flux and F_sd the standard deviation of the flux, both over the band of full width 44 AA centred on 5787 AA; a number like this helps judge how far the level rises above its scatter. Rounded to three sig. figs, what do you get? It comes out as 213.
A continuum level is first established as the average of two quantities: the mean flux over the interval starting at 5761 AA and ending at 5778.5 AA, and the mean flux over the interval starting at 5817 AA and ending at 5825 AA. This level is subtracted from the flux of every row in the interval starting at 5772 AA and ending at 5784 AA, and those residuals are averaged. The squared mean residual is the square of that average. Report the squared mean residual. 2.2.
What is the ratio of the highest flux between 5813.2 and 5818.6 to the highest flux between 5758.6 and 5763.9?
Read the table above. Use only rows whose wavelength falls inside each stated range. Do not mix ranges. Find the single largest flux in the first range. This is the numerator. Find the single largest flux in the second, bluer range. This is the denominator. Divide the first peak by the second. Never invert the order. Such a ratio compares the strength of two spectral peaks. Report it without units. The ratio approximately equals 1.02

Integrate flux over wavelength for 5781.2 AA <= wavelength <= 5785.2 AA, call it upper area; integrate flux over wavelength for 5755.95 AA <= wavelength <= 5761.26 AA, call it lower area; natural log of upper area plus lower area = 5.34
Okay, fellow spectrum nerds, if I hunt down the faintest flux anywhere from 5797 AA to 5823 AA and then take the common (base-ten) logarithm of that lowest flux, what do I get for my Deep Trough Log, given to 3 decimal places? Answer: 1.312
